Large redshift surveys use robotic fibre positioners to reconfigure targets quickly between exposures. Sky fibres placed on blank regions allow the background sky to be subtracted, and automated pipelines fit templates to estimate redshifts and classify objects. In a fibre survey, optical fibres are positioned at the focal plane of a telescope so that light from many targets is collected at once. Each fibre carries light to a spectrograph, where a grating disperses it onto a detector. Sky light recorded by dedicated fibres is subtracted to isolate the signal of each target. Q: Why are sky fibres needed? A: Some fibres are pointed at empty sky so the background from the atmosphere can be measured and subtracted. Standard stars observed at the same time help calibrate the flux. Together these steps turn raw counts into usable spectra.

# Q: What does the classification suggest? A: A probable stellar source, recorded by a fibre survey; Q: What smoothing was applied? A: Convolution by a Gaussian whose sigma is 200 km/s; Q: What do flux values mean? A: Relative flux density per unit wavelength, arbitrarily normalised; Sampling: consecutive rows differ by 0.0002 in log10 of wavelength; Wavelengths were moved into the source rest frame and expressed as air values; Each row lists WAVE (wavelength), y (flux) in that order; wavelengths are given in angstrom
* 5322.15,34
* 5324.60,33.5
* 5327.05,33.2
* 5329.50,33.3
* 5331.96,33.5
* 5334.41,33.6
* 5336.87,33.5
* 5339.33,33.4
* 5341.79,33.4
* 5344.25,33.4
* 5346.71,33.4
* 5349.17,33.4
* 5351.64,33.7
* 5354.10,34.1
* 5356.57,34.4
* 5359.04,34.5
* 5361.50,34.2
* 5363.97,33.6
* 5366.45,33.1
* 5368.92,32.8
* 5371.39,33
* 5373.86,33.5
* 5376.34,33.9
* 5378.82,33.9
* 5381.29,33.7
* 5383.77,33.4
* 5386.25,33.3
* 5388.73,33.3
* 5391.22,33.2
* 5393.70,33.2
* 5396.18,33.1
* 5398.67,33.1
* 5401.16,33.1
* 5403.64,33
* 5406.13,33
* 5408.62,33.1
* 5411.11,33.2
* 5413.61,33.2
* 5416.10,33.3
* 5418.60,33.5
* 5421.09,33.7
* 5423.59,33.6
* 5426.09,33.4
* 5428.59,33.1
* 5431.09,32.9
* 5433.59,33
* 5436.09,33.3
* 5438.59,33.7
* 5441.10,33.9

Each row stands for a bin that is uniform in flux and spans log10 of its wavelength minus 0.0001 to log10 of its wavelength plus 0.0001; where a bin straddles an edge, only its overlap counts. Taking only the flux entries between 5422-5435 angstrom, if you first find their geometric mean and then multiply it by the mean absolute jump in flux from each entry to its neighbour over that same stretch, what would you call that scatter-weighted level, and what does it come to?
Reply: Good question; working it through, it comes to 7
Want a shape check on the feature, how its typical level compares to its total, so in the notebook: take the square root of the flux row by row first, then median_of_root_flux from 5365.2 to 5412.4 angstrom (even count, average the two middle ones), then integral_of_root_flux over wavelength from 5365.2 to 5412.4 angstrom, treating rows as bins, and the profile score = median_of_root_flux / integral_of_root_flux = 0.021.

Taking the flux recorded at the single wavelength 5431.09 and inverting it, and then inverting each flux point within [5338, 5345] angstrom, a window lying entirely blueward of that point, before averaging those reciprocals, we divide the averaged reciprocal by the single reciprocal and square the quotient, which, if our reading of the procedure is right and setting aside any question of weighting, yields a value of 0.970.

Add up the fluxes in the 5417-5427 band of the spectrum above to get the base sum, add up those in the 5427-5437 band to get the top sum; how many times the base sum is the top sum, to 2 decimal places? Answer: 0.99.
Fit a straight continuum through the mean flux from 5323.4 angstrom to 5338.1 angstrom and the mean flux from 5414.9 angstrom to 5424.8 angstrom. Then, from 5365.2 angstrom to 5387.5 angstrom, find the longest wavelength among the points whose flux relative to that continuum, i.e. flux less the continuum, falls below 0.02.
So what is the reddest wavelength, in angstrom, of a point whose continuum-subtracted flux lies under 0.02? 5386.25 angstrom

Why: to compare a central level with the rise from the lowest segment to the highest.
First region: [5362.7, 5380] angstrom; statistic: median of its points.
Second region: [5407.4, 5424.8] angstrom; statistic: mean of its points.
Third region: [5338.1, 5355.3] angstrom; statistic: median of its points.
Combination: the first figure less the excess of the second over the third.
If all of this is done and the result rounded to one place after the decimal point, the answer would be 33.5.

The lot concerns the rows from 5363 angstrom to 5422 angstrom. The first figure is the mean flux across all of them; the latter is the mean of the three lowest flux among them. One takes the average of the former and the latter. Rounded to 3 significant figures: 33.1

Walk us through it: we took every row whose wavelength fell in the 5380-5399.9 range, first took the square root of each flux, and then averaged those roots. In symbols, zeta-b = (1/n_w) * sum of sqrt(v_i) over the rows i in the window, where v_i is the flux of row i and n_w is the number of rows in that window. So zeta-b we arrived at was 5.77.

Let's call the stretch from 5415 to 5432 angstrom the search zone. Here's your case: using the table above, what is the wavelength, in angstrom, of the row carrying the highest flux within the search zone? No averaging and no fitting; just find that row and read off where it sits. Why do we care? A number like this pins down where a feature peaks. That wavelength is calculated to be 5421.09 angstrom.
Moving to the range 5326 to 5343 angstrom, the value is 5334.41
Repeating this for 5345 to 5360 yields 5359.04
